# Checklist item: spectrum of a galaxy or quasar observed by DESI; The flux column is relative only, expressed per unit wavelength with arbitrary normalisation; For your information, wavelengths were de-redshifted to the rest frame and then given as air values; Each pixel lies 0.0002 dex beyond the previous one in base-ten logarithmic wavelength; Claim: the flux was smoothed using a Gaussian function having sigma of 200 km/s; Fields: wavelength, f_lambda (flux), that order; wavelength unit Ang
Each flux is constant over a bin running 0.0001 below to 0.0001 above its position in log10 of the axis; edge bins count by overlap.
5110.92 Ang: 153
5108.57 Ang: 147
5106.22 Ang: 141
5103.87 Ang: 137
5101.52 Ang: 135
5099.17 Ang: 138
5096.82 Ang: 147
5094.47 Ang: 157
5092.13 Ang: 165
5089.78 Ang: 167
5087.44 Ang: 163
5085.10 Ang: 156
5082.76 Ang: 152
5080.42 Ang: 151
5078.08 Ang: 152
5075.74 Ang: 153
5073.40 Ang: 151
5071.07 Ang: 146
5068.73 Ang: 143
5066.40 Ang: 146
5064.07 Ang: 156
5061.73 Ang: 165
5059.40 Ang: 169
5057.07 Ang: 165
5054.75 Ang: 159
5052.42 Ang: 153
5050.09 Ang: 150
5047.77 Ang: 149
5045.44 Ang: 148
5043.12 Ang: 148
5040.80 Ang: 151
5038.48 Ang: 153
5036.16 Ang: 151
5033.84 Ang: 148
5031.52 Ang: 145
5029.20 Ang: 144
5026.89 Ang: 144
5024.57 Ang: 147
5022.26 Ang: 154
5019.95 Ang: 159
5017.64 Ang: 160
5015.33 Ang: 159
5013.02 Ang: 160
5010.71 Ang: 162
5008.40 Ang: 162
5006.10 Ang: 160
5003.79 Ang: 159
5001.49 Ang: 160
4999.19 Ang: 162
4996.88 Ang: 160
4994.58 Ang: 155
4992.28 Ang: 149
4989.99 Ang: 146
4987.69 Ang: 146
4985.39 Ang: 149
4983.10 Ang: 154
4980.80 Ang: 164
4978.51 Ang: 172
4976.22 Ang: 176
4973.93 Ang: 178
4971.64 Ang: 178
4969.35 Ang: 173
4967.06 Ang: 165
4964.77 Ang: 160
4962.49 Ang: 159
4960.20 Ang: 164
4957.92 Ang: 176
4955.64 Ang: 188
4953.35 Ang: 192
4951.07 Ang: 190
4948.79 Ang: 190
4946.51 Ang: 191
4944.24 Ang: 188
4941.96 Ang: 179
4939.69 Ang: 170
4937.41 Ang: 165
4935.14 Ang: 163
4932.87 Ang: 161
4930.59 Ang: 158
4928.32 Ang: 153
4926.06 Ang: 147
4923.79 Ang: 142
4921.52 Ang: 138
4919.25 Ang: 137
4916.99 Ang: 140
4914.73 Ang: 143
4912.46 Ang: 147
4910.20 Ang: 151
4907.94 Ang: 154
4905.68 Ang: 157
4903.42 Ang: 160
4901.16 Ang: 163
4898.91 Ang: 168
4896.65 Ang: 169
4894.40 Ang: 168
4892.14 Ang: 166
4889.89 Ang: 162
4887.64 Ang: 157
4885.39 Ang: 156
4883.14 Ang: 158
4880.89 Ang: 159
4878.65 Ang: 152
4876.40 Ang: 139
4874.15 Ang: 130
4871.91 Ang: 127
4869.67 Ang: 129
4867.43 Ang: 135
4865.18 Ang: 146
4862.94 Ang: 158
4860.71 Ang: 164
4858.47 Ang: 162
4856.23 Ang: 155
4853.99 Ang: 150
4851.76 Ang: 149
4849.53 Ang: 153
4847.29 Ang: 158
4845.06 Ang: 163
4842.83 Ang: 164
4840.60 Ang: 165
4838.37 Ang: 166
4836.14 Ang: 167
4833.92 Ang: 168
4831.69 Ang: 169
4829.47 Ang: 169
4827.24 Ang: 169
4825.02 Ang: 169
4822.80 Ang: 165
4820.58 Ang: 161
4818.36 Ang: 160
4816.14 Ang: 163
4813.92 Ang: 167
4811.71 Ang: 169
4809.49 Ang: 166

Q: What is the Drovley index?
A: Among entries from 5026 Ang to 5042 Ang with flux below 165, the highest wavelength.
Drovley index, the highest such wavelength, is 5040.80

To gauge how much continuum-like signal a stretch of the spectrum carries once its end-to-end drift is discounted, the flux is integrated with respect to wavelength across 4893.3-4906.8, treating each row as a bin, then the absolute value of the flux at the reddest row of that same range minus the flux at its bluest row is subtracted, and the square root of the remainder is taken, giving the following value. 47.0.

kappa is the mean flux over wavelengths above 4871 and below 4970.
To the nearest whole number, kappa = 161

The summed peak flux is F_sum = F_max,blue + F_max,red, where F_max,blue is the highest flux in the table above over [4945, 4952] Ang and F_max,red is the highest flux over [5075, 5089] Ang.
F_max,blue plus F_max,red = 354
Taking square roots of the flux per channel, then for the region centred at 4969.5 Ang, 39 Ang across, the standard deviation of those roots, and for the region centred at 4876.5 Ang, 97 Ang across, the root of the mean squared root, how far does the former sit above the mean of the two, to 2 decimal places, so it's -5.95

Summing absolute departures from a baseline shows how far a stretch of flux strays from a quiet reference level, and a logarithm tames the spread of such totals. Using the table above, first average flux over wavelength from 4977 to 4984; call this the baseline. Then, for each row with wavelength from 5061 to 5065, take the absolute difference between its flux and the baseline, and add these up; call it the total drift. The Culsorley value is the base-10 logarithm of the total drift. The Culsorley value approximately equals 1.0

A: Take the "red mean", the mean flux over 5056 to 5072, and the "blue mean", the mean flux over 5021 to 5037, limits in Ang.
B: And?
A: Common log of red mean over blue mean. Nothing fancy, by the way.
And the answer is 0.02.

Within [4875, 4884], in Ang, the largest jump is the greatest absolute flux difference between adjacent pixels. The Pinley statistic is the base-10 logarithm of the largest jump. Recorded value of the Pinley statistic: 1.11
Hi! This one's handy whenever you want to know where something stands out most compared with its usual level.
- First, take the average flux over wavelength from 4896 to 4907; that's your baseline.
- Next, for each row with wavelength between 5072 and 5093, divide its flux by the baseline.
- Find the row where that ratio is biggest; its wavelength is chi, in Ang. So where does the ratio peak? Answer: 5089.78 Ang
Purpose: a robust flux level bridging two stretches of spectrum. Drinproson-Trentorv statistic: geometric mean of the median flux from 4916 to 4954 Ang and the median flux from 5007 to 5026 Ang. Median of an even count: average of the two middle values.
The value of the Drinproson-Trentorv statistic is 161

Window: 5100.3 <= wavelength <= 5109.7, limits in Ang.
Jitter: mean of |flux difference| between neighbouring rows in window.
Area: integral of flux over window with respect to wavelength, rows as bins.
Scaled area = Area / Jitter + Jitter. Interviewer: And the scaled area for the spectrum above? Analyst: 333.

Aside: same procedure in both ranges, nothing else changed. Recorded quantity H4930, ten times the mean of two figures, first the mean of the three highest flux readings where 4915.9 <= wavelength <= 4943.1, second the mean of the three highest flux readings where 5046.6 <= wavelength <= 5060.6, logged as 1678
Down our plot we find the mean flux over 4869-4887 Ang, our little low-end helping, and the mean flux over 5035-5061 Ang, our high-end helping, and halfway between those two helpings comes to 149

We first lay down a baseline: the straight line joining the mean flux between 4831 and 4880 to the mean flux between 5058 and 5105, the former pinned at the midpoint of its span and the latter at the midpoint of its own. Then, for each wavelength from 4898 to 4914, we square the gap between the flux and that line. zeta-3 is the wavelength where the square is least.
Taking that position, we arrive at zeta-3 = 4907.94 Ang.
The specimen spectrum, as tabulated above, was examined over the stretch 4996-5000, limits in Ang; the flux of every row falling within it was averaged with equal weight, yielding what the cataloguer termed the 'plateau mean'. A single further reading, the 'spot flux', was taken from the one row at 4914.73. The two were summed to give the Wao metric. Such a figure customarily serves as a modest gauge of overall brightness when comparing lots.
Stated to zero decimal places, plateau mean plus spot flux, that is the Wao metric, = 304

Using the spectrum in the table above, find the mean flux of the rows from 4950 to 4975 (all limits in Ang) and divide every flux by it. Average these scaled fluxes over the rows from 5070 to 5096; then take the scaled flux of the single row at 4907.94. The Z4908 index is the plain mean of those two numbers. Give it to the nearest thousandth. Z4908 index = 0.886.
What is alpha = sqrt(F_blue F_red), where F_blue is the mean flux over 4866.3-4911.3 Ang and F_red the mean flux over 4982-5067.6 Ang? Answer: 154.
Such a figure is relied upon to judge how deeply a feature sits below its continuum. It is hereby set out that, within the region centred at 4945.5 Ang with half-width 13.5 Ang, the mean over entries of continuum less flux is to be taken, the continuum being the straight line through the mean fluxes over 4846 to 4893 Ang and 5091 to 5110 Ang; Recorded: -30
